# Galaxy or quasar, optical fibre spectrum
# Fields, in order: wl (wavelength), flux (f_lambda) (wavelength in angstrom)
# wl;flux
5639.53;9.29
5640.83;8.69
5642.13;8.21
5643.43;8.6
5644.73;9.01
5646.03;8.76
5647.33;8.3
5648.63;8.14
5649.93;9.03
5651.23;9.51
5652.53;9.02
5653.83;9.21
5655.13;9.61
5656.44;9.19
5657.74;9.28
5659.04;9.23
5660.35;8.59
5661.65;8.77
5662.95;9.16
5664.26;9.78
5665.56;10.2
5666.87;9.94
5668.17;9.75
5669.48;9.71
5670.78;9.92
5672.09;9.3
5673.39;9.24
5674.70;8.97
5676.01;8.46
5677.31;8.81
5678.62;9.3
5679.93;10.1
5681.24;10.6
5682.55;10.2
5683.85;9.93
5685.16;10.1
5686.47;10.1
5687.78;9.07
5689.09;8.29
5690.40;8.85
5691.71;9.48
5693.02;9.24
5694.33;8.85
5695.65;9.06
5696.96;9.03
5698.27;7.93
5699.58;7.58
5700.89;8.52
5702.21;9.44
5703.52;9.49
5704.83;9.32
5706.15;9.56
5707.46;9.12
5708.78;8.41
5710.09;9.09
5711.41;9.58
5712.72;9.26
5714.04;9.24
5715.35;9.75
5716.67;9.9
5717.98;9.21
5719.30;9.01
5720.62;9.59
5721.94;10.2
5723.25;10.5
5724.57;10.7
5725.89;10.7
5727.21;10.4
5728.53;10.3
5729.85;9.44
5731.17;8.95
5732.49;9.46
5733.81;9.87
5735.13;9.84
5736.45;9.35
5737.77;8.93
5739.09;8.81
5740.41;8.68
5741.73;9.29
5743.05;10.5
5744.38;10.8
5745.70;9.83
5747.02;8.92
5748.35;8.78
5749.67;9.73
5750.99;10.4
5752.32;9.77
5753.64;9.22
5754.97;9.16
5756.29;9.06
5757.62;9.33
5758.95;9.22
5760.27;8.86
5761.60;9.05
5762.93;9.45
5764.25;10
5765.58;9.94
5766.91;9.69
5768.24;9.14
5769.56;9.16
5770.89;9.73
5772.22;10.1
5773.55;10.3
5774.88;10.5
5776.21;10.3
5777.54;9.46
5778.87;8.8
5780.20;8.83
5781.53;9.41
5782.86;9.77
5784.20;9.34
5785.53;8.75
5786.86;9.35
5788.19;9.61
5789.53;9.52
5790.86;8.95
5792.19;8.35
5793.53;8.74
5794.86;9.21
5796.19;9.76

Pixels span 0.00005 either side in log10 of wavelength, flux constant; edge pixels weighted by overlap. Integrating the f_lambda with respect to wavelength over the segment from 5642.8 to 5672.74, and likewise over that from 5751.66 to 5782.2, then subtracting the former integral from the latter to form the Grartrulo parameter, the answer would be 14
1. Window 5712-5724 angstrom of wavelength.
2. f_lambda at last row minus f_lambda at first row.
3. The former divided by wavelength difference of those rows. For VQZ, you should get 0.12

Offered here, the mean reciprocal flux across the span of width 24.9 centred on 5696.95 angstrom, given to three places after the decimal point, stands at 0.111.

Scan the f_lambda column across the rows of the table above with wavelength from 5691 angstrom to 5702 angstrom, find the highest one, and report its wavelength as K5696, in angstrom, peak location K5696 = 5691.71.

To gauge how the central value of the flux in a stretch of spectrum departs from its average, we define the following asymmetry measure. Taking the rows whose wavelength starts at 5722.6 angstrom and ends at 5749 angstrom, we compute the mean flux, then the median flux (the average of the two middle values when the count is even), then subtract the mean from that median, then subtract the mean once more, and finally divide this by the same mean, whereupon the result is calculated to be -1.006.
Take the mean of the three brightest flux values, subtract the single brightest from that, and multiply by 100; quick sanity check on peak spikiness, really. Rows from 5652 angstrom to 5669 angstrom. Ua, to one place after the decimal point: -22.7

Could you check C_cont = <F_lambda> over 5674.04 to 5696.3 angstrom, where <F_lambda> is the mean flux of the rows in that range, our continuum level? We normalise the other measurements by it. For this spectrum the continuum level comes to 9.4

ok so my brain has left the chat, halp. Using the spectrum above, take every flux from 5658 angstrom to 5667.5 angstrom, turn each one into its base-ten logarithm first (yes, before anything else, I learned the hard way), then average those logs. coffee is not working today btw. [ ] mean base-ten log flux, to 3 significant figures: 0.971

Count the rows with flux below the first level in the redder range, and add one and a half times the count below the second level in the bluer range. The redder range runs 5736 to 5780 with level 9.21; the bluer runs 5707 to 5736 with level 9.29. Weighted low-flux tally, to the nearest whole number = 24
